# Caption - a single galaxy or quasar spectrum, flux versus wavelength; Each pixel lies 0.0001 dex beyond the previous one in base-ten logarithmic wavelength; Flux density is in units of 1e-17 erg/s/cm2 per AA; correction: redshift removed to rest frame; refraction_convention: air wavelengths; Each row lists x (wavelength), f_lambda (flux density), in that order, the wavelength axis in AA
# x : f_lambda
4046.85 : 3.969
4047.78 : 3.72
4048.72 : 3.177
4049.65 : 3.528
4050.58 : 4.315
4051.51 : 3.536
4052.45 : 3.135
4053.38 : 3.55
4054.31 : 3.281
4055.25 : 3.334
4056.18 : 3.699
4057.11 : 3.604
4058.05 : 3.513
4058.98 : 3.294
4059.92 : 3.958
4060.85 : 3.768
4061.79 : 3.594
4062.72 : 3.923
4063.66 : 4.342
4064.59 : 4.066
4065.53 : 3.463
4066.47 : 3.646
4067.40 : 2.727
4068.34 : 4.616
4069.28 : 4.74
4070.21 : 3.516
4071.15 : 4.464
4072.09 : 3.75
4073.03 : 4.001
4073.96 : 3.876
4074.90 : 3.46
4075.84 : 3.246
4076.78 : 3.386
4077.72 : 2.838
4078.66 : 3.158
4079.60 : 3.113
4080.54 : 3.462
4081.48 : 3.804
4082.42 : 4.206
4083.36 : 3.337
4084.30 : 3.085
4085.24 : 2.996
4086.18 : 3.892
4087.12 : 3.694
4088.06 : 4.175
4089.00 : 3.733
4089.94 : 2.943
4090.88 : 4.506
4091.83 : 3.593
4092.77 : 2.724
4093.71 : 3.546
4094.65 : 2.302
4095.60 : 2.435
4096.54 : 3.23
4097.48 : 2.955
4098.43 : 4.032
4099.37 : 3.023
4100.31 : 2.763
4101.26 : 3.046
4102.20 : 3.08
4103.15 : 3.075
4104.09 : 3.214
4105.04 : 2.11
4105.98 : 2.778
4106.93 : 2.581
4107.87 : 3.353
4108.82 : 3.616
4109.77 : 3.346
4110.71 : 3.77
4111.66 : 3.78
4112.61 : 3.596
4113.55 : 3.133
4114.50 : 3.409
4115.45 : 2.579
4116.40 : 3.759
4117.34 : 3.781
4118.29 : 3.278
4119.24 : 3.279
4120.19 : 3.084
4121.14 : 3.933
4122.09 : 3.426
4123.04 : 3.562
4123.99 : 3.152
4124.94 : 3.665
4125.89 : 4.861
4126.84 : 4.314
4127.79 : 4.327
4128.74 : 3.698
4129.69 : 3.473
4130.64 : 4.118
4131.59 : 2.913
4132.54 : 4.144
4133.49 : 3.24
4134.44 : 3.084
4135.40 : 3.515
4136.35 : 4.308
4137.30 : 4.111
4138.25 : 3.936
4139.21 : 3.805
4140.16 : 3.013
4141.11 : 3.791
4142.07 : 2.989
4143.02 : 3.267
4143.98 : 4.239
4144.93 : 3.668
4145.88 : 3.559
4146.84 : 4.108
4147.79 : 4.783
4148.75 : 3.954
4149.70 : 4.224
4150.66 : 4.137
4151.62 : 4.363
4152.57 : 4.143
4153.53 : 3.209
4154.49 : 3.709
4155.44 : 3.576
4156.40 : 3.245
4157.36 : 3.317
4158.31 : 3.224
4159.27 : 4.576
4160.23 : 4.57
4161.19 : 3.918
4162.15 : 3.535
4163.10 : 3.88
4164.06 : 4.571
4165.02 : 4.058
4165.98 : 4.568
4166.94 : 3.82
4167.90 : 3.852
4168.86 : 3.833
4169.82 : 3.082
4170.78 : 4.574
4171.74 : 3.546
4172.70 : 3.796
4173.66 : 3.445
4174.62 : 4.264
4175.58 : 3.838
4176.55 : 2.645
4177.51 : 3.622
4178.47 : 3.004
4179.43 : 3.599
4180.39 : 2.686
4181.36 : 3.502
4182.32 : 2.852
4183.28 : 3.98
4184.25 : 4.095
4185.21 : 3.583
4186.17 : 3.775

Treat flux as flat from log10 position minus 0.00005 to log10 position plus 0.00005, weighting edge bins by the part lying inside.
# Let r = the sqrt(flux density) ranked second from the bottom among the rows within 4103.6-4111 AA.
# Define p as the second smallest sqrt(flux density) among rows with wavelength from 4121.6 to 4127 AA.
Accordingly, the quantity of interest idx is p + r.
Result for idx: 3.46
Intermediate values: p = 1.85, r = 1.61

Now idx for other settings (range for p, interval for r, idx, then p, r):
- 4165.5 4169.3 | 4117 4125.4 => 3.73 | 1.96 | 1.78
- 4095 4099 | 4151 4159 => 3.51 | 1.72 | 1.80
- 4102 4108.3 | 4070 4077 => 3.45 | 1.61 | 1.84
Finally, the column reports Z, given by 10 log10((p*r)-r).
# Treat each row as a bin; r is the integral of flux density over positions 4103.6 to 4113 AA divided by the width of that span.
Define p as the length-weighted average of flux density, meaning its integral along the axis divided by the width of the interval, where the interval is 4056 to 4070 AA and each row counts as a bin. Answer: 9.53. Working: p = 3.79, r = 3.21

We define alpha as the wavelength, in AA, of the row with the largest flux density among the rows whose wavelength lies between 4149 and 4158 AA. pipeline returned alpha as 4151.62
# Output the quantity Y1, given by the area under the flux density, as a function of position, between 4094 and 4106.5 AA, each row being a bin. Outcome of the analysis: 37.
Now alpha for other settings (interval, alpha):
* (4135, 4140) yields 4136.35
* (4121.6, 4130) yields 4125.89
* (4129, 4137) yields 4136.35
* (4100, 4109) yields 4108.82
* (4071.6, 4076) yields 4073.03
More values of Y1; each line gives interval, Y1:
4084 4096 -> 40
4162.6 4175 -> 49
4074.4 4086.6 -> 41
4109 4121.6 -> 43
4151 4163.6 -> 48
